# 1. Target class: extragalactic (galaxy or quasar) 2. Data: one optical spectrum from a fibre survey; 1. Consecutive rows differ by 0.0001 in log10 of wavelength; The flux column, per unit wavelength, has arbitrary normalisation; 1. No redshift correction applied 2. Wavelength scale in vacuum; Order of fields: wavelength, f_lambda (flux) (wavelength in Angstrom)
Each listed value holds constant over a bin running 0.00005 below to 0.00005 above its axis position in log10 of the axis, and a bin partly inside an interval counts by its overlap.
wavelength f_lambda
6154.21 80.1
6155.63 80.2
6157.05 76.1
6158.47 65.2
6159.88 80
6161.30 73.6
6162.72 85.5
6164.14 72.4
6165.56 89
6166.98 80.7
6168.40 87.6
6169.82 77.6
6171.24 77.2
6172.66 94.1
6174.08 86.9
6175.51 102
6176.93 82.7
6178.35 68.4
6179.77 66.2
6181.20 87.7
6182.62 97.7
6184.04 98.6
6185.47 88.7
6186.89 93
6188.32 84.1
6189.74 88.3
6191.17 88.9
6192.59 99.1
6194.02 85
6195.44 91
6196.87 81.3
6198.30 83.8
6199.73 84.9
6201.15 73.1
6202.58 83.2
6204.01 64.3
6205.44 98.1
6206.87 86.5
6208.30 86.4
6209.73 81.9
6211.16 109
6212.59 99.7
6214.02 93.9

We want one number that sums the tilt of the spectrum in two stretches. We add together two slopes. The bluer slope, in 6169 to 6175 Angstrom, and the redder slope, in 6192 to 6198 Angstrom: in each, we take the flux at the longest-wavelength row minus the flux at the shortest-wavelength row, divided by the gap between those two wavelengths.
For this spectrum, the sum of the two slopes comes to -2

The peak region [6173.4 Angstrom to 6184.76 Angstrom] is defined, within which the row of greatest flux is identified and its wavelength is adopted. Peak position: 6175.51 Angstrom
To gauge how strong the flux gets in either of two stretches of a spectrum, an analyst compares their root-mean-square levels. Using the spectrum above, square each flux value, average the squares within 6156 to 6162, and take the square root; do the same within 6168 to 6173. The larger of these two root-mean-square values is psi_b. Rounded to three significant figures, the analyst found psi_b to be 84.4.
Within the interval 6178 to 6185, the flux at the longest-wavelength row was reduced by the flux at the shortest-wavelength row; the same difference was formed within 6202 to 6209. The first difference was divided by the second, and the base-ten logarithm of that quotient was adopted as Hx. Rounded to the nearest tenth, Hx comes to 1.0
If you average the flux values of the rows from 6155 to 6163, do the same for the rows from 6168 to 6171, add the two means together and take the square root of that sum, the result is 12.6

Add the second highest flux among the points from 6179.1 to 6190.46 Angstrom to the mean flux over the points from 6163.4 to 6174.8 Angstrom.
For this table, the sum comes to 181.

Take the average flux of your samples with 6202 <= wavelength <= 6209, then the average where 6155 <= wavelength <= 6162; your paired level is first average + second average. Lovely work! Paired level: 159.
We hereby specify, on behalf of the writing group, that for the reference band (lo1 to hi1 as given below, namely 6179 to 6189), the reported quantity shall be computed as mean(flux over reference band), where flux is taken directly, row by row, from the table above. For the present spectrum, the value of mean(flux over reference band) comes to 88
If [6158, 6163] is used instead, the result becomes 76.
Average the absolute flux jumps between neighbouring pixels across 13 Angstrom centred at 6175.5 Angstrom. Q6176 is 12.1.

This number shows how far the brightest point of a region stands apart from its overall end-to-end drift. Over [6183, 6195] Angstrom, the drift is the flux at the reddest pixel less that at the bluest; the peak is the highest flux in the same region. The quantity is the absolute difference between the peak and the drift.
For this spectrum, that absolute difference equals 113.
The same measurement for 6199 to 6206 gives 85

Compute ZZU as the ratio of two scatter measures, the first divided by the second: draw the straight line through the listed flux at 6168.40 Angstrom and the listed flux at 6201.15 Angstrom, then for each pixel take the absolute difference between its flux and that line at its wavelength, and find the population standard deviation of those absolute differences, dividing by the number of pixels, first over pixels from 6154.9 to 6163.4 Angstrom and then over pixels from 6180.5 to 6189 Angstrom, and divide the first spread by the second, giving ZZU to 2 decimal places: 1.35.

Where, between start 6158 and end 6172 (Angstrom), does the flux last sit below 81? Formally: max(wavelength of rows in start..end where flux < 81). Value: 6171.24 Angstrom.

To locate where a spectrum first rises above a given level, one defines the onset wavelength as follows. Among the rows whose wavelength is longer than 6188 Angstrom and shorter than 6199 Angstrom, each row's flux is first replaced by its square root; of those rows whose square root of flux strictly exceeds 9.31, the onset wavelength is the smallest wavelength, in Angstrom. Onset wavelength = 6189.74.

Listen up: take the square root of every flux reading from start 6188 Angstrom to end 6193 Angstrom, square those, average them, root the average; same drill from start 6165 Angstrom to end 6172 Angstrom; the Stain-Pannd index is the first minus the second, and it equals 0.41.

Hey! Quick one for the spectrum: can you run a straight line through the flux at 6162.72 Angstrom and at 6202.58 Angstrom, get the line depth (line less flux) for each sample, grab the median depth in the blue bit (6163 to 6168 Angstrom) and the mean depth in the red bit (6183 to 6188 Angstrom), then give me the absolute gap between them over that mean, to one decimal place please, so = -1.5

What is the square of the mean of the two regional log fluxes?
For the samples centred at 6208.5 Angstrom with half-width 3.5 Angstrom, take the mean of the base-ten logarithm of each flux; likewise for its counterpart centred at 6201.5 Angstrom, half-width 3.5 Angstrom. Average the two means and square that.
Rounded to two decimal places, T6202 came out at 3.71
